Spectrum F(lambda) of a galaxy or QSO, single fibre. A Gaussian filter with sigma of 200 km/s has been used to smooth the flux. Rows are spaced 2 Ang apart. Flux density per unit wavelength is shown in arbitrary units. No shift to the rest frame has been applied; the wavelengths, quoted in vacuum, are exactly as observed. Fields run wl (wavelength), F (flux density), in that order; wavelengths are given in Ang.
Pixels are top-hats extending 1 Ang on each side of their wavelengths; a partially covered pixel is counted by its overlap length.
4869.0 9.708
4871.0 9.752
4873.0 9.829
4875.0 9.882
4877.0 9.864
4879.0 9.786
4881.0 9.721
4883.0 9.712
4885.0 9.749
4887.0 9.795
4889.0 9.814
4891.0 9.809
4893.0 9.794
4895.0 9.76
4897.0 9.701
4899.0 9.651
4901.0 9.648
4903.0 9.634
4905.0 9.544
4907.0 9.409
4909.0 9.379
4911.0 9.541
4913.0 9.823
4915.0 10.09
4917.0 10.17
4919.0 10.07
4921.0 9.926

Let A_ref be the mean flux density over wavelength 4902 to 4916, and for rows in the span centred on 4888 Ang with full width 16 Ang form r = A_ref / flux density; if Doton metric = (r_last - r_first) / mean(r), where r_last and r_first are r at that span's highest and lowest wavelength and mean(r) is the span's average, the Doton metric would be 0.00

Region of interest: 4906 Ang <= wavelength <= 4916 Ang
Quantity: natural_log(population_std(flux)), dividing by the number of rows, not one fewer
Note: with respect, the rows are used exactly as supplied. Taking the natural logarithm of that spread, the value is -1.3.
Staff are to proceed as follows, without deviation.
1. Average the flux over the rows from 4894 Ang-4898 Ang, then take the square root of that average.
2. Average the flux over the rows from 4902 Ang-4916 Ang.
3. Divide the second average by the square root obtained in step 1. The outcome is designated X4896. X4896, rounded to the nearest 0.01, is 3.09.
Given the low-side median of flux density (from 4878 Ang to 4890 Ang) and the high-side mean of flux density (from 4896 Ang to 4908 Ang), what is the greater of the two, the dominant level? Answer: 9.77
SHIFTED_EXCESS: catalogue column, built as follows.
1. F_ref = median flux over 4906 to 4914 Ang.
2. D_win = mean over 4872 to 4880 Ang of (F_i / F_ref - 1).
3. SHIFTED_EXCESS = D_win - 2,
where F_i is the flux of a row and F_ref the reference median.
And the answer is -1.96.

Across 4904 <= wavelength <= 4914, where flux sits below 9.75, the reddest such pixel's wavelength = 4911.0 Ang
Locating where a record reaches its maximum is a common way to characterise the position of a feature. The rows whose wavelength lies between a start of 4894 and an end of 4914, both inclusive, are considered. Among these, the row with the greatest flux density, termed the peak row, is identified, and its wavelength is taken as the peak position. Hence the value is 4913.0 Ang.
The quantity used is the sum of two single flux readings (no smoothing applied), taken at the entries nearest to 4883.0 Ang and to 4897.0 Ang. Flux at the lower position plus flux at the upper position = 19.4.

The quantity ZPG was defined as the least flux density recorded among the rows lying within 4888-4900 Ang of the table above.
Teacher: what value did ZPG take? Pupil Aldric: 9.651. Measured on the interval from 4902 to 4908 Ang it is 9.409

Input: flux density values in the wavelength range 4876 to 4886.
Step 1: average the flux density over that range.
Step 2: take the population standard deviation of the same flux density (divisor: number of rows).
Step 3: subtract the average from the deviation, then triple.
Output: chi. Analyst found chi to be -29.1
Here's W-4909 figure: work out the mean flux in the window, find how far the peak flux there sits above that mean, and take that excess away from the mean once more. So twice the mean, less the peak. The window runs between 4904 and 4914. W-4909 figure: 9.26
